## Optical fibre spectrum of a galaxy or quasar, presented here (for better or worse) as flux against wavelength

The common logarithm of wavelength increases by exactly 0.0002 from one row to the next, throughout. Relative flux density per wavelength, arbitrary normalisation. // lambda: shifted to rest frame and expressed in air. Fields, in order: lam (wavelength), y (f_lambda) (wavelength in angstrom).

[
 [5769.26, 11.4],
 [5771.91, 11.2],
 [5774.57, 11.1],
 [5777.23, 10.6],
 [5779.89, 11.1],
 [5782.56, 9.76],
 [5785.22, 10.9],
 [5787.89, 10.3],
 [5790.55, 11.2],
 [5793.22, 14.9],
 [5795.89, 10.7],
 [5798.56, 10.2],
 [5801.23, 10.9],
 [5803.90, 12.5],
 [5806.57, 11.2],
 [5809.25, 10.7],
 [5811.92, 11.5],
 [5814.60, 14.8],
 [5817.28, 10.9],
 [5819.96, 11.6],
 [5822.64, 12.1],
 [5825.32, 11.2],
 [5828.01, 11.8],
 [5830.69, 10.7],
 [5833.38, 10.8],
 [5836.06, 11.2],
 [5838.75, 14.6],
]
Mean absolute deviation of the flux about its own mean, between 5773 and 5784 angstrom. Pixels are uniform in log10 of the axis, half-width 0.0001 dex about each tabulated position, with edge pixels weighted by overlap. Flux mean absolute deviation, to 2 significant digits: 0.46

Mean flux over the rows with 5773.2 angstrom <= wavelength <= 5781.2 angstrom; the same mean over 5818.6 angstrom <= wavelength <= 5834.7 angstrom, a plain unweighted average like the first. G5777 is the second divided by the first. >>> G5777 1.04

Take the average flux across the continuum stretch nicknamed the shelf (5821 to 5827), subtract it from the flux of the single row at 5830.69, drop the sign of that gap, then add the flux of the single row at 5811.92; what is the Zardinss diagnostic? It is 12.4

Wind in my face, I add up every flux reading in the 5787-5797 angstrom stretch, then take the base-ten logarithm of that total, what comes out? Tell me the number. 1.67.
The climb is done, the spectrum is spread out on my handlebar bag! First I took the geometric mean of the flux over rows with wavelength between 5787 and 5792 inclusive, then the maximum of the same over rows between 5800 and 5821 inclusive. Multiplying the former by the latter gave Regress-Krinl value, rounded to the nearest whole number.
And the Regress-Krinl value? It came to 159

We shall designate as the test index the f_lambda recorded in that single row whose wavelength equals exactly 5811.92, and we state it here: 11.5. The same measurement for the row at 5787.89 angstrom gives 10.3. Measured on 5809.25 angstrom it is 10.7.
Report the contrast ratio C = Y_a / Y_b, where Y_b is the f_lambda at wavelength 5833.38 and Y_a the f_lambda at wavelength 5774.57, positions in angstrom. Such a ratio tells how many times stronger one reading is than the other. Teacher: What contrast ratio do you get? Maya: 1.03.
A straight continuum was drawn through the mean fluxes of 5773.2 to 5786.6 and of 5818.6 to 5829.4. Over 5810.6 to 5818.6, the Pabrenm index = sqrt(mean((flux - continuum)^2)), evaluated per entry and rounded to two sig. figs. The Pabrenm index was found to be 2.0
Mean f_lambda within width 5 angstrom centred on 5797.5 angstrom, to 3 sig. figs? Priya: 10.4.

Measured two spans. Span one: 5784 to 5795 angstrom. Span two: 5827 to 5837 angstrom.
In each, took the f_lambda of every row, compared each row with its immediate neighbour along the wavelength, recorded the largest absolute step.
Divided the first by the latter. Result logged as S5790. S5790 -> 3.4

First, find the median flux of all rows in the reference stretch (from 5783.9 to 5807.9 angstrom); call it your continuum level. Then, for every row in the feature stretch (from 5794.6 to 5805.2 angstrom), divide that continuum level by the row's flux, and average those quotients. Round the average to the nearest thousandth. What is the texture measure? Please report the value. 0.990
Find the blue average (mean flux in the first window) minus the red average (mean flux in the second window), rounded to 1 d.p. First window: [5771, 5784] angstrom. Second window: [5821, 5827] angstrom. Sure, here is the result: -0.9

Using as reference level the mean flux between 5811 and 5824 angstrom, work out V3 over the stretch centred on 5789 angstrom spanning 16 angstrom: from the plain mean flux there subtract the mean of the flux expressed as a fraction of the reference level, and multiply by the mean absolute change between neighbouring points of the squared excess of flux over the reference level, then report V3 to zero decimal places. 42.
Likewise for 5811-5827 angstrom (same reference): 31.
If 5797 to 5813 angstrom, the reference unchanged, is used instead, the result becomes 16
